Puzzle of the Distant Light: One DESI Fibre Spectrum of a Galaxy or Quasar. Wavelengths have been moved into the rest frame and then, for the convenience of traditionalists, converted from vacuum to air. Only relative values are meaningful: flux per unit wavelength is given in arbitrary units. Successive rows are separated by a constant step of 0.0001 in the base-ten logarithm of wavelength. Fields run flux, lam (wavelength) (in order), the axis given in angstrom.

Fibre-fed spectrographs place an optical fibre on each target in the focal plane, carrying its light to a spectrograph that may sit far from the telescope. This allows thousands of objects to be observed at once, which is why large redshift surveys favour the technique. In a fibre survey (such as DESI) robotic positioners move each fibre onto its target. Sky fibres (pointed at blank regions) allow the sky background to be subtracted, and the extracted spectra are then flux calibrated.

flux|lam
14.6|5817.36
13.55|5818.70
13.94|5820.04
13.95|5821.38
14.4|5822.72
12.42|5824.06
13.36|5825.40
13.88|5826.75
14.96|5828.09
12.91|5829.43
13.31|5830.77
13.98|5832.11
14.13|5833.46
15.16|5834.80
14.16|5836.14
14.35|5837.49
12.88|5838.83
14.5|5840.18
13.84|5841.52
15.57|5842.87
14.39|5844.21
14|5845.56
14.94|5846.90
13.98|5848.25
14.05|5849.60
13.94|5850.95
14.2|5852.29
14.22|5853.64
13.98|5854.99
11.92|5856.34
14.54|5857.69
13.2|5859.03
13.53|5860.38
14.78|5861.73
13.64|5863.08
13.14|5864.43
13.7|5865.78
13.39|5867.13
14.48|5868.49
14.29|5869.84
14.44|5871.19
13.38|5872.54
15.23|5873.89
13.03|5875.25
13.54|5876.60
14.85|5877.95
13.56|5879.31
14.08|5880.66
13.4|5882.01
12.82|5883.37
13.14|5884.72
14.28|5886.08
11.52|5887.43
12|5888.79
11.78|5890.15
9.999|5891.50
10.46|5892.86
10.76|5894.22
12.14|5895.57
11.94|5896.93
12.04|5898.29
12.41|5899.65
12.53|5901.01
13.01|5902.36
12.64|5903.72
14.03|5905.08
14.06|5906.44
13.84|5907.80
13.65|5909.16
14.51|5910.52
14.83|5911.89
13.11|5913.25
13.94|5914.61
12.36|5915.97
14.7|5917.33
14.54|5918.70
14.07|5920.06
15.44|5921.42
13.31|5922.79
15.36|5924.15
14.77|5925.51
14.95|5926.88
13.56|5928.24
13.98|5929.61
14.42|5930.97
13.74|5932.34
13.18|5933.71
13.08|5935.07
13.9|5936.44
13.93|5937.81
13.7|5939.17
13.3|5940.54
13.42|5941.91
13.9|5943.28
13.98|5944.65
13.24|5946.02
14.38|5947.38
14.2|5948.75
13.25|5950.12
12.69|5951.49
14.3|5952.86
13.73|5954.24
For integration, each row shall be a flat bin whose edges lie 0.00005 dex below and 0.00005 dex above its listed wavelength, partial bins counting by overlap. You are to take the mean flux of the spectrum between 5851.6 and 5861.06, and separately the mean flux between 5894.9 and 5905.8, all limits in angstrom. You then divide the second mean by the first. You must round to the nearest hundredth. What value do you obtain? 0.92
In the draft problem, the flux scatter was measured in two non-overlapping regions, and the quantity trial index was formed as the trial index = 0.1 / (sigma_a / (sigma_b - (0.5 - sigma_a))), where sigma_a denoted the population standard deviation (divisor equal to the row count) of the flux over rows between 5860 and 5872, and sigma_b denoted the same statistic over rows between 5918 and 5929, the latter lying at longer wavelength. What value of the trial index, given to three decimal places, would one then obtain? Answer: 0.144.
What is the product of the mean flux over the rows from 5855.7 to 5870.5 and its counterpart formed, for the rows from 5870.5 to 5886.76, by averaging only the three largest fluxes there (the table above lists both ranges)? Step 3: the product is 203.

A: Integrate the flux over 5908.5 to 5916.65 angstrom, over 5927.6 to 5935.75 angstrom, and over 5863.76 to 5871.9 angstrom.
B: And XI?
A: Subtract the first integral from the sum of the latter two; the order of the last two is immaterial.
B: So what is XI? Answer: 113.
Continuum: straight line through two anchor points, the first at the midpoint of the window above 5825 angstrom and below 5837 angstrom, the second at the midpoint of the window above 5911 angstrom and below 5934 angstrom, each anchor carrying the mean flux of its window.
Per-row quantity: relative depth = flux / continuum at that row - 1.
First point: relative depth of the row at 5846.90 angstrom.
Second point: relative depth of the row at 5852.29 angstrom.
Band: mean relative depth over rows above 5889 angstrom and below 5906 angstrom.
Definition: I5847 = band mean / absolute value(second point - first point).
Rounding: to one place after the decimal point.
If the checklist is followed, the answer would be -2.8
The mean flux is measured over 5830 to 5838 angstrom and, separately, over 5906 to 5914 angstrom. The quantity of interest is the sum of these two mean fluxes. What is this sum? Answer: 28.2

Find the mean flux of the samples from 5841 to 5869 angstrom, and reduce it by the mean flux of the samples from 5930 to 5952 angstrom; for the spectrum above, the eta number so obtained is 0.3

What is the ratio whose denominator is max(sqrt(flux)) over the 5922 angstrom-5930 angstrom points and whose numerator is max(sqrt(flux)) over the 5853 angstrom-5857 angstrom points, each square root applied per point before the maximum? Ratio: 0.962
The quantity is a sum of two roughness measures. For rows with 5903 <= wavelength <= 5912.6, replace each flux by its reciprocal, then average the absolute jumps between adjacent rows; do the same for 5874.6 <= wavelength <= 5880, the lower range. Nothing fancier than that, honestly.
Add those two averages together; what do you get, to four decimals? 0.0079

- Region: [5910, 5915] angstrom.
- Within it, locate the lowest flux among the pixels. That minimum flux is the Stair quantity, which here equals 13.11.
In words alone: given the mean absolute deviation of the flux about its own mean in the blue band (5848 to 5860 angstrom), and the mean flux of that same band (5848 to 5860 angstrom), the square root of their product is 2.73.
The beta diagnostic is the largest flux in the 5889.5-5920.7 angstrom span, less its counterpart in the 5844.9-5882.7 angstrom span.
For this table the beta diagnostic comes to -0.4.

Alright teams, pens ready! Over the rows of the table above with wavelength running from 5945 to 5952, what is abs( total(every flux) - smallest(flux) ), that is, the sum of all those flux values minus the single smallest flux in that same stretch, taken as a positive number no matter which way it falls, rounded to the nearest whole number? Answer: 55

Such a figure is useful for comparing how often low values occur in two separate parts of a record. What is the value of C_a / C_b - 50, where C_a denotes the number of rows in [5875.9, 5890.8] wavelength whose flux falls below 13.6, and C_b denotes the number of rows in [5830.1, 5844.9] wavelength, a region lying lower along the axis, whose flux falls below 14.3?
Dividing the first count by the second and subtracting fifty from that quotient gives -48.7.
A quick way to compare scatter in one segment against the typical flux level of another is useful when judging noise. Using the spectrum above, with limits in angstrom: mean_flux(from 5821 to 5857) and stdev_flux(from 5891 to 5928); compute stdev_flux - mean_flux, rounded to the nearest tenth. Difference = -12.5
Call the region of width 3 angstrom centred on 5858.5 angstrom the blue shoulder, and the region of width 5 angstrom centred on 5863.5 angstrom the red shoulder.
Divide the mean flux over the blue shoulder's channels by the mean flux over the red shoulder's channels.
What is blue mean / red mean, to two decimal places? 1.00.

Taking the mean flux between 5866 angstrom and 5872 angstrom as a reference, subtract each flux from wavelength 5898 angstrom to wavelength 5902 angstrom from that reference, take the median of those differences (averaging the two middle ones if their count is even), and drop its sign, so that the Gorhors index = 1.7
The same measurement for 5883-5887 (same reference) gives 1.0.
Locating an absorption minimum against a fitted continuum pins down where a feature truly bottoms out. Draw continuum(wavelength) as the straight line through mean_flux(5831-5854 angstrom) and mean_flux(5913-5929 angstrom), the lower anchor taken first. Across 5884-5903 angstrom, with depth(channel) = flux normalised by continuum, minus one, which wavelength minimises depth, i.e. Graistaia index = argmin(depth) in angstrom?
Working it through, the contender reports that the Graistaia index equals 5891.50 angstrom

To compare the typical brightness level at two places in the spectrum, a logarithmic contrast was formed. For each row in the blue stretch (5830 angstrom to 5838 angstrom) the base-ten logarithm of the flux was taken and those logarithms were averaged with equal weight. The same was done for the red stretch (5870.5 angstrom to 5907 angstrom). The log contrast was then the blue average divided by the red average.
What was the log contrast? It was 1.04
